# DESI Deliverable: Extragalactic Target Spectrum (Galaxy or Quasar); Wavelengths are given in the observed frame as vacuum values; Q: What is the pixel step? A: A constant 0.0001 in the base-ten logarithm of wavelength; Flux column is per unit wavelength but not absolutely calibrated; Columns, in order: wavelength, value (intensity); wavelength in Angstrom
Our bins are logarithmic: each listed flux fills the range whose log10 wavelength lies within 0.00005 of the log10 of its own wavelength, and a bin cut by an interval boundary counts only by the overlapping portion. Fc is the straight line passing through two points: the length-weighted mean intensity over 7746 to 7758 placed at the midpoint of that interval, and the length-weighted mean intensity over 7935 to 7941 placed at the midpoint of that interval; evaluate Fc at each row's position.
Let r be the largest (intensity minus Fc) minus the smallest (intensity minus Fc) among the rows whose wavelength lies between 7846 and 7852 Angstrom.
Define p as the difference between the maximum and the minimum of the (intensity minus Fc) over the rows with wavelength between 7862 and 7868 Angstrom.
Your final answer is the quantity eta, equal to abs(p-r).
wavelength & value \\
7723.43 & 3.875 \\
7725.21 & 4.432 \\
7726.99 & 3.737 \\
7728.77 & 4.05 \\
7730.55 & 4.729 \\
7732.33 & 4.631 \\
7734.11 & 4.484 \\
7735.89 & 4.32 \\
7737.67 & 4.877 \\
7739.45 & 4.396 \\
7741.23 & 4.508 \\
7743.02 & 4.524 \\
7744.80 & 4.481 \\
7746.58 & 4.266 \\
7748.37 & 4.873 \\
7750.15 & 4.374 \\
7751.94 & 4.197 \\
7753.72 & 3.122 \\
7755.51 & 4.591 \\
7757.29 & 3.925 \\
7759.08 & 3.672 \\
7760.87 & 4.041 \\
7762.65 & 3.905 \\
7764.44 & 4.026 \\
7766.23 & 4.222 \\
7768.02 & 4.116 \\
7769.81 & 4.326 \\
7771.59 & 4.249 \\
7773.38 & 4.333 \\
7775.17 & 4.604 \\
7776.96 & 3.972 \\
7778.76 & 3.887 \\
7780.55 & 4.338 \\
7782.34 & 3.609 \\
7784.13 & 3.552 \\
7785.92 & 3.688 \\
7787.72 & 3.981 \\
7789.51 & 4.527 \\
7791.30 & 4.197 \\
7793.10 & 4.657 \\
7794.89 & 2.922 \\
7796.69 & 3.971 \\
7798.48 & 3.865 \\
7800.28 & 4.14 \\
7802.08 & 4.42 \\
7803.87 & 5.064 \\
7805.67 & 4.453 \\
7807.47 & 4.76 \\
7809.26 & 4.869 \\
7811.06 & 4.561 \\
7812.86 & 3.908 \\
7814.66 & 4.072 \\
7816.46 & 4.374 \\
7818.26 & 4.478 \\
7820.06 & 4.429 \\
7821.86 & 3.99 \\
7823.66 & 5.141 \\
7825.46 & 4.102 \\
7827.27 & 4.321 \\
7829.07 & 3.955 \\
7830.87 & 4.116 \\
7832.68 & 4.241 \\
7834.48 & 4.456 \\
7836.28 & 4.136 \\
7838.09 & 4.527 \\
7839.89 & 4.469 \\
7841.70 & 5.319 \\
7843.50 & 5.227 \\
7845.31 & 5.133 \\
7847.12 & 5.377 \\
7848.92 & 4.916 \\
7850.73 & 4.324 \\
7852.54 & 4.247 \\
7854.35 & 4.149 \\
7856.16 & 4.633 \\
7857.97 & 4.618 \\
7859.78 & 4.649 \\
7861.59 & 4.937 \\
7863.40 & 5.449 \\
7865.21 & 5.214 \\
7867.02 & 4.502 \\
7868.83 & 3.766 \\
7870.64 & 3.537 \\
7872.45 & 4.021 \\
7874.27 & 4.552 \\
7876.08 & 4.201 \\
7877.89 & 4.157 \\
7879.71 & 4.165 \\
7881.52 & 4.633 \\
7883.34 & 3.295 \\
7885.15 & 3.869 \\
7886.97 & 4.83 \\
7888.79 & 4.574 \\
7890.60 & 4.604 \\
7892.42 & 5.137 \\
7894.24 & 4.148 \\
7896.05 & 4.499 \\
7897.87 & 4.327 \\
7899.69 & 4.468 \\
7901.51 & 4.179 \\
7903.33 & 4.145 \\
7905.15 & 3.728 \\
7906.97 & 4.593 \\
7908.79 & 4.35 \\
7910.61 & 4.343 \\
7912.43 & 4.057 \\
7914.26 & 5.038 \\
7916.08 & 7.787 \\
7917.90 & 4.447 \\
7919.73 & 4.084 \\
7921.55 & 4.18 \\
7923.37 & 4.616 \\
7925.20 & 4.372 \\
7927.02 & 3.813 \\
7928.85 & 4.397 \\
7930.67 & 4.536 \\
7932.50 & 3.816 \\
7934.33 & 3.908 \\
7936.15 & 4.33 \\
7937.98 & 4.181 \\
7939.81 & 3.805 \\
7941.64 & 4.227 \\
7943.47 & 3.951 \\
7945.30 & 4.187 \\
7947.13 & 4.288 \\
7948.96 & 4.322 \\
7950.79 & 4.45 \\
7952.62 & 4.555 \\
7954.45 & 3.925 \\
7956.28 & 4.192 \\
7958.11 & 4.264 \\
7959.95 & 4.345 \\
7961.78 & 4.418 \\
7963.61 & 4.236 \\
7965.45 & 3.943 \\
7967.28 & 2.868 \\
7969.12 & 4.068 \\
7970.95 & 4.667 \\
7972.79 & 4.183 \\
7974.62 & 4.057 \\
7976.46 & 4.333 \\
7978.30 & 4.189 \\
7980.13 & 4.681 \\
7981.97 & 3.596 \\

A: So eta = 0.11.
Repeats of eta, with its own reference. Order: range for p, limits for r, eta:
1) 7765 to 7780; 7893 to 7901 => 0.36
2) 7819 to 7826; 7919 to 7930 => 0.35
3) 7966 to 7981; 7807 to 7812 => 1.51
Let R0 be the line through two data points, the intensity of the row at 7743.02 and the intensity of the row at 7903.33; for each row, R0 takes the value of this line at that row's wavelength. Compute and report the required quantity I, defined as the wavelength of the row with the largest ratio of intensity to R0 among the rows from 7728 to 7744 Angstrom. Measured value 7737.67 Angstrom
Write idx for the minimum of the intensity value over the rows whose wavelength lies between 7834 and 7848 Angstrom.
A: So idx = 4.136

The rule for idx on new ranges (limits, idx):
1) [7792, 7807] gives 2.922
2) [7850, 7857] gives 4.149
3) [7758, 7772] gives 3.672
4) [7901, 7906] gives 3.728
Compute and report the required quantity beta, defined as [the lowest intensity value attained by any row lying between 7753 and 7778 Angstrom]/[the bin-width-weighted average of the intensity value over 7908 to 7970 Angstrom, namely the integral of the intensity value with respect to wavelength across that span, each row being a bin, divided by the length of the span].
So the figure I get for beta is 0.726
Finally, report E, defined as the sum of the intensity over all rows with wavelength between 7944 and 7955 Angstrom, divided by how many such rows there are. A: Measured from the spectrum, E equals 4.3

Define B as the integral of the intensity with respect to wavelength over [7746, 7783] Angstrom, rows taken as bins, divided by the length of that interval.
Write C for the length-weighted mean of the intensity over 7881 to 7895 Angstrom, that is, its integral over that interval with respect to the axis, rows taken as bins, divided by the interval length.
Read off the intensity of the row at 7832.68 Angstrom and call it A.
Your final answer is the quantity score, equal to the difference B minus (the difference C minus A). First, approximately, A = 4.241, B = 4.1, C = 4.38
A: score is 4.0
